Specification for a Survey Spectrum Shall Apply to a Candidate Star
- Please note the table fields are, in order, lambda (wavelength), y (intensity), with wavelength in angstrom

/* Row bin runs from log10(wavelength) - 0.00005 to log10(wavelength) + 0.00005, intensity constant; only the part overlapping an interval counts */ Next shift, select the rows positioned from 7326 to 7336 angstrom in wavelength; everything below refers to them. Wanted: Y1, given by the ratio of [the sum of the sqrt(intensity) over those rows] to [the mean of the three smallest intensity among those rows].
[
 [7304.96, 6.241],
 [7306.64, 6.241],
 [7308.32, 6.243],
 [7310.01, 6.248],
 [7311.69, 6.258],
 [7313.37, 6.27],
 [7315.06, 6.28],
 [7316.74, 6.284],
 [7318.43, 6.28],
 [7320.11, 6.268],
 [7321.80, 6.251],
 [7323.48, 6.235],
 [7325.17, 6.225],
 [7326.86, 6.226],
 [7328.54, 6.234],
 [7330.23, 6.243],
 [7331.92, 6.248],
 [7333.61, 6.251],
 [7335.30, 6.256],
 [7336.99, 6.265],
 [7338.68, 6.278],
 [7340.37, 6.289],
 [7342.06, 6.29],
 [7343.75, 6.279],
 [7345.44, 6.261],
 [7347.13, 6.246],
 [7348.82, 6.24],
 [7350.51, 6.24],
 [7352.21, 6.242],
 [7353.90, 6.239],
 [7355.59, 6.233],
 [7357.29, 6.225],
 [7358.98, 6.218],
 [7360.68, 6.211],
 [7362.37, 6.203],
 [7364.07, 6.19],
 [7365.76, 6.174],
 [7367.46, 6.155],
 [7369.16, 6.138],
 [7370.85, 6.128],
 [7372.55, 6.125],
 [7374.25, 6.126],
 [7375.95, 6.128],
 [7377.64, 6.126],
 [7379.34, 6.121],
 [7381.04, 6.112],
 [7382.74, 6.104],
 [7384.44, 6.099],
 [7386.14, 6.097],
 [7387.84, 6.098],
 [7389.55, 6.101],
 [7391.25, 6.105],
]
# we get 2.40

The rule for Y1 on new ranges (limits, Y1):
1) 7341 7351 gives 2.40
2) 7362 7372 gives 2.43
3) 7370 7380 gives 2.42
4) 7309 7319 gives 2.40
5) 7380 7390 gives 2.43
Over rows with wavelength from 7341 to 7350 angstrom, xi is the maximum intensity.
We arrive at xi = 6.29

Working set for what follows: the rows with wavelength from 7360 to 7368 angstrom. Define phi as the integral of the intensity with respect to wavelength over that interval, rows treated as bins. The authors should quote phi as 49.51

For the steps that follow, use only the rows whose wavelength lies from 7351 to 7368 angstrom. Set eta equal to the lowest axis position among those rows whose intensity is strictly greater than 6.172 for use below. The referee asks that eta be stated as 7352.21 angstrom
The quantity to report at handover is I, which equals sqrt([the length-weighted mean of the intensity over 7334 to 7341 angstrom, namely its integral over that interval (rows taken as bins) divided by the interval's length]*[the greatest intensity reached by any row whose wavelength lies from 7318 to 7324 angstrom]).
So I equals 6.27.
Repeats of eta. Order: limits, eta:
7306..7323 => 7306.64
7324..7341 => 7325.17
